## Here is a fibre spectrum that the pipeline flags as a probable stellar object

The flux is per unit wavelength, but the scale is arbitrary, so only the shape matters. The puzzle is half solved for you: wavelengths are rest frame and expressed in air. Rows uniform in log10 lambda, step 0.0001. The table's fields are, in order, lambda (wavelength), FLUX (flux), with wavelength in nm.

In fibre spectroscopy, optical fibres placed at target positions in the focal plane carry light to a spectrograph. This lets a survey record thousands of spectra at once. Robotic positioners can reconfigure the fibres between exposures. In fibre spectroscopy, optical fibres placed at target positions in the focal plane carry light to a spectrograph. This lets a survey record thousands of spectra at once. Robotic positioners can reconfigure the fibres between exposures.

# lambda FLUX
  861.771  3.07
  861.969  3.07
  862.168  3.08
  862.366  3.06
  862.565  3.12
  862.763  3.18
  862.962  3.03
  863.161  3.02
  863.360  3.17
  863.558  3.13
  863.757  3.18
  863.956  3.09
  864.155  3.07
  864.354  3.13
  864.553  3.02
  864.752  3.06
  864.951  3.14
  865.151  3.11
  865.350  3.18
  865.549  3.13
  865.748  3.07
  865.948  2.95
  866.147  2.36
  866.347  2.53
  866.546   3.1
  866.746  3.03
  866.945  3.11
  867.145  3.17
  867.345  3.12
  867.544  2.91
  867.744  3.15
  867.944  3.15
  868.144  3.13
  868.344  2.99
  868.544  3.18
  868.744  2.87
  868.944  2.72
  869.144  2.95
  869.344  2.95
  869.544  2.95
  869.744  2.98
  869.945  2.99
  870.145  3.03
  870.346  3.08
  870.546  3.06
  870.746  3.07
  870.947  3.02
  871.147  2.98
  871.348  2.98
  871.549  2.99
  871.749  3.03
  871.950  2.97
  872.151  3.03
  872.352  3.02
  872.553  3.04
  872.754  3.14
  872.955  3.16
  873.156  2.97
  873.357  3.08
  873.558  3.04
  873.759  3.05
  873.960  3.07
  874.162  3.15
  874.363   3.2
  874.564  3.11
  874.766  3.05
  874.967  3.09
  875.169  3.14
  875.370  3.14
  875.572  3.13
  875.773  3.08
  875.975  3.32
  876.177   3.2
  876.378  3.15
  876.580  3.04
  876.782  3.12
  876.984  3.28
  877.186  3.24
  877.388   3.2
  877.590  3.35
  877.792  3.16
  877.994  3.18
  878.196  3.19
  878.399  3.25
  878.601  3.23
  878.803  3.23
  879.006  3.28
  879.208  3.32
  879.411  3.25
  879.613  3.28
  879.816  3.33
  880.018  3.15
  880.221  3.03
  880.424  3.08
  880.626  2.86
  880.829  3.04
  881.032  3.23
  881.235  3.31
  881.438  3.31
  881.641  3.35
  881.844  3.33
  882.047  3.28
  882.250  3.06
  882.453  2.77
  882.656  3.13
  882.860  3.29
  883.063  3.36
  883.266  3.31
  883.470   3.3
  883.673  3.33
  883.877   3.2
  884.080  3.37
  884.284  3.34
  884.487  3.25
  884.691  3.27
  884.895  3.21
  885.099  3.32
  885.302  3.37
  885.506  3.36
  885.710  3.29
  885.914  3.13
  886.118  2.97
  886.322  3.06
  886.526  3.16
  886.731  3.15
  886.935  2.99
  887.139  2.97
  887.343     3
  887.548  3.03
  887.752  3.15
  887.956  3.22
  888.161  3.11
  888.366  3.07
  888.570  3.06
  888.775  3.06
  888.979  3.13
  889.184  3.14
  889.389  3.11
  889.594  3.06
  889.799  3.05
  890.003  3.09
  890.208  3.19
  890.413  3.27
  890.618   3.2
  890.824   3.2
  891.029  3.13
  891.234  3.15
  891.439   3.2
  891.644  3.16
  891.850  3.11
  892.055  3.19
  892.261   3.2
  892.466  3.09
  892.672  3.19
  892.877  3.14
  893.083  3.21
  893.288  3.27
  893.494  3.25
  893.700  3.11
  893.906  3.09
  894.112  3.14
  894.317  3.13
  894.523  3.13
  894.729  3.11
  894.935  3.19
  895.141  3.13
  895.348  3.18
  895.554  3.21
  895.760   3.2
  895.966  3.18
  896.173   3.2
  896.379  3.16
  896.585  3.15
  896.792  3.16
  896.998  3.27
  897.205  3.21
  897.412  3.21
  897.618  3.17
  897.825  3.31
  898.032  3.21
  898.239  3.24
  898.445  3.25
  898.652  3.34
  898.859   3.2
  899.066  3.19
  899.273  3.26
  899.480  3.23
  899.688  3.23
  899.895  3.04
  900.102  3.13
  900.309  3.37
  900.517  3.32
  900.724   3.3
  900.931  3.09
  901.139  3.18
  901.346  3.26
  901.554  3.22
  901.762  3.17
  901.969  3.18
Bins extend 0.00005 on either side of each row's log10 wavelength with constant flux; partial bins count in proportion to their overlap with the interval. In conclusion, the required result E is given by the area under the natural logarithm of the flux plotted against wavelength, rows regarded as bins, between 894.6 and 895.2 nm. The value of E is 0.687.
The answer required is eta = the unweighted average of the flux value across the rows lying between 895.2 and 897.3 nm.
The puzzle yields 3.19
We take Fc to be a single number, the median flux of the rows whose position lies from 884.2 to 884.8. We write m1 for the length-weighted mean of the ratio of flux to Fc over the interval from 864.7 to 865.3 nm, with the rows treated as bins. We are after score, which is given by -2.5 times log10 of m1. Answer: 0.054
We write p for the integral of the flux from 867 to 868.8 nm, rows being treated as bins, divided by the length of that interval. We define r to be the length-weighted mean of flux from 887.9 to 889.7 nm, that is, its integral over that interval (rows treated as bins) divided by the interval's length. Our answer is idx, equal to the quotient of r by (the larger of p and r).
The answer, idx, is 1.00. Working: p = 3.079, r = 3.10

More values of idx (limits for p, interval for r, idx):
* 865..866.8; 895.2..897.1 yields 1.00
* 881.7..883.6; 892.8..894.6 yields 0.99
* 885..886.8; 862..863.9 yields 0.97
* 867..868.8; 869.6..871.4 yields 0.98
